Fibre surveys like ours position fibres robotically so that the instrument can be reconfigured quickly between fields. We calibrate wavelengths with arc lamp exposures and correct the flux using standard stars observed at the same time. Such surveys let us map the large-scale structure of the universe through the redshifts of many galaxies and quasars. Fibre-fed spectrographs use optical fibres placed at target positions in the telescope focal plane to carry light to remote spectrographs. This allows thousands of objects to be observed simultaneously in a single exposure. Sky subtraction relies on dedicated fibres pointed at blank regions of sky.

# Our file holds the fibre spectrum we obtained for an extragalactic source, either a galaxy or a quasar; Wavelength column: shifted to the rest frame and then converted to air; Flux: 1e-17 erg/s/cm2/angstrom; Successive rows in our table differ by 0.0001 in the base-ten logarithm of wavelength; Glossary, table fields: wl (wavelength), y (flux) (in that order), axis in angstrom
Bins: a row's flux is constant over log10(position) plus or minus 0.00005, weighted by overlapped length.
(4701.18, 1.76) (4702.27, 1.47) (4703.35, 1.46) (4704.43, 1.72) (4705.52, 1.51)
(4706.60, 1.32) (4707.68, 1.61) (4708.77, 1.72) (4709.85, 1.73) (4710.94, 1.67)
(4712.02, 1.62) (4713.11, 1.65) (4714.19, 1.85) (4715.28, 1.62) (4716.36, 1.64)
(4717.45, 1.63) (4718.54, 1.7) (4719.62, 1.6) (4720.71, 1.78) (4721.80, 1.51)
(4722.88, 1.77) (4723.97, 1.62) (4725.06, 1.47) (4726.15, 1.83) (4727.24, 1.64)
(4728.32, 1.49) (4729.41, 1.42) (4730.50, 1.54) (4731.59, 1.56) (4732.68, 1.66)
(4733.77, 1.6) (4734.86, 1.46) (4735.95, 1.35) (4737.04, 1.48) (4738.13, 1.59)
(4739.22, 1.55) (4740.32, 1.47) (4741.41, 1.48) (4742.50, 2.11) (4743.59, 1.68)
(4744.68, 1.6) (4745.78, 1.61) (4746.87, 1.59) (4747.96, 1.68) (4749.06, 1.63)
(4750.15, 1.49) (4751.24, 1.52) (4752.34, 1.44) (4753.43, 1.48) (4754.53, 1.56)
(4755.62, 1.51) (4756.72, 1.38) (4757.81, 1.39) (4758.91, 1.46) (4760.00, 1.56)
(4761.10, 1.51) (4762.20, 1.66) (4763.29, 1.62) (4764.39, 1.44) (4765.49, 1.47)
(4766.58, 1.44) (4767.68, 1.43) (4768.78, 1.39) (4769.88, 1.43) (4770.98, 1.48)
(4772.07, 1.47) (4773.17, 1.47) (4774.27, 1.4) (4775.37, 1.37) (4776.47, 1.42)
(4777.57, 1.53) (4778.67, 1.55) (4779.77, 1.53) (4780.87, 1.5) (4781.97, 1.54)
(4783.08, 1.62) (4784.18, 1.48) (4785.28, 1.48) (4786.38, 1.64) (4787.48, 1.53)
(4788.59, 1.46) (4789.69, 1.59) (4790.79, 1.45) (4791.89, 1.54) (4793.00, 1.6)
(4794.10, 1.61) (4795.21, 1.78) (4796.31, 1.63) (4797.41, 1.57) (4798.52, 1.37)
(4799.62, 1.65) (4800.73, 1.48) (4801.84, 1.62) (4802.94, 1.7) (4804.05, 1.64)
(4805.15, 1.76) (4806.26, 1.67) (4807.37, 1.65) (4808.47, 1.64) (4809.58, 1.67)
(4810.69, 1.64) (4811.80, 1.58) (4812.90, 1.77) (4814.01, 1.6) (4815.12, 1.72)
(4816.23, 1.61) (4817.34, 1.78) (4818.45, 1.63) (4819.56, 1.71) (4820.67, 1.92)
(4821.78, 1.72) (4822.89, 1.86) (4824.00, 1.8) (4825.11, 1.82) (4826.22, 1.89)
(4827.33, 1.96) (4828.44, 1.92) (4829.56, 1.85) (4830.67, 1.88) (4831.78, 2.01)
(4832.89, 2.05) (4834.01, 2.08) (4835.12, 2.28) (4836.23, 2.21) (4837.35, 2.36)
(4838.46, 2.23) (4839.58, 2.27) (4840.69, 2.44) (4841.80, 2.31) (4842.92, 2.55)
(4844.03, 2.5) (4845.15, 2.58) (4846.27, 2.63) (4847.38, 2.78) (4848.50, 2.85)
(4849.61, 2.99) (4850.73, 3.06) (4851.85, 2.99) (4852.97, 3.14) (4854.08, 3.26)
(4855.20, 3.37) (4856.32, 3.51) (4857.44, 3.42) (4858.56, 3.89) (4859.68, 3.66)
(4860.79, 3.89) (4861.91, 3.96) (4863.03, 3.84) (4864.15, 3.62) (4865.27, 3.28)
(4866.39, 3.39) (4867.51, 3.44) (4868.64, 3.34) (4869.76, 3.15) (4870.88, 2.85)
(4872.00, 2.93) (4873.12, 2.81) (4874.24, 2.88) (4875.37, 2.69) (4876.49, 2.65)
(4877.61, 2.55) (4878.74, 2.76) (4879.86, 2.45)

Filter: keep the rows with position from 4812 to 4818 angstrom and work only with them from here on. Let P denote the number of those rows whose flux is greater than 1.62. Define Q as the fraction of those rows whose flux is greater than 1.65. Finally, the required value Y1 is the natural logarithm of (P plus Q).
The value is 1.28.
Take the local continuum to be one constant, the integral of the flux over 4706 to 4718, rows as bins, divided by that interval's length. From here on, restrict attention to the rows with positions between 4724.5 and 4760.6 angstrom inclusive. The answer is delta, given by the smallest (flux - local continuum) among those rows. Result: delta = -0.3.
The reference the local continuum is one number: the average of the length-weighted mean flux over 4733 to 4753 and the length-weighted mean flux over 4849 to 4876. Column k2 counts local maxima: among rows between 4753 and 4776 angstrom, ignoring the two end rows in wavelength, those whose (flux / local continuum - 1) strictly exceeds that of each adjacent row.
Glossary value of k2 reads 5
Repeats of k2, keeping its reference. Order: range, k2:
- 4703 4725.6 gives 7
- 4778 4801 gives 5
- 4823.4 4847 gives 5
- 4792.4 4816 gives 6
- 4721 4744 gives 5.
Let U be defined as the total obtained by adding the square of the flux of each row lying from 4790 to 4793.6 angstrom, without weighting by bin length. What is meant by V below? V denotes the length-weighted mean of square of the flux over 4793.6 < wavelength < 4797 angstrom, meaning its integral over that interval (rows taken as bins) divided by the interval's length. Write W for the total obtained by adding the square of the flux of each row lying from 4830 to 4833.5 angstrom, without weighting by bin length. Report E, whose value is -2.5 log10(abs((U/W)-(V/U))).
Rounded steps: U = 7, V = 2.8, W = 12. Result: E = 1.7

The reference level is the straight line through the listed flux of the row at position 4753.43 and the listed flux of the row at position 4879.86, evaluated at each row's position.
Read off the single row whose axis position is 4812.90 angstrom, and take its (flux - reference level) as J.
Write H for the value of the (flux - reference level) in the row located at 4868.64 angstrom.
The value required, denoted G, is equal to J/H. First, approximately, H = 0.98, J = -0.2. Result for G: 0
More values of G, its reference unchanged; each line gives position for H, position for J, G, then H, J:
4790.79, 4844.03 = -1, -0.32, 0.3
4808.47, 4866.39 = -4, -0.26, 1.0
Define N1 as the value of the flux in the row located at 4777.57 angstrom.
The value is 1.53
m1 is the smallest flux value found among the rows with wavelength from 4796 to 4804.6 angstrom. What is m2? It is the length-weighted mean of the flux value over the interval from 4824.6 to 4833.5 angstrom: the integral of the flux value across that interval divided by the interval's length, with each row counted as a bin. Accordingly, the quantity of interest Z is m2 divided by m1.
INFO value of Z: 1.4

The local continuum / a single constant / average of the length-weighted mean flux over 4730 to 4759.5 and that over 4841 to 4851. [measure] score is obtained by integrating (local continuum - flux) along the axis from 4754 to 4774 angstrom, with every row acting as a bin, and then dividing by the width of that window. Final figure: 0.63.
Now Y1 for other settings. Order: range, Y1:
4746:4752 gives 0.79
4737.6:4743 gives 0.18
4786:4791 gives 0.00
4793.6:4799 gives 0.79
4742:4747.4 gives 0.88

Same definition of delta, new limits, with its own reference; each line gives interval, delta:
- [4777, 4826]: -0.3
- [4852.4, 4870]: 1.5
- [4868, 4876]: 1.0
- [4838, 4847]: 0.6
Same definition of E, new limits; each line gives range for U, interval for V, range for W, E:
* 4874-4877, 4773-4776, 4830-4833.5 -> -0.7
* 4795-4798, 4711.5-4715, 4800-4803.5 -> 0.3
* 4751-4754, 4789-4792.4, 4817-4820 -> 1.0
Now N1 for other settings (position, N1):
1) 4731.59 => 1.56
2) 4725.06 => 1.47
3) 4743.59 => 1.68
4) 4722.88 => 1.77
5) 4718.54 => 1.7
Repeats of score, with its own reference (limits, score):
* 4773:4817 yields 0.54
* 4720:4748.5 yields 0.52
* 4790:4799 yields 0.54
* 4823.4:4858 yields -0.37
